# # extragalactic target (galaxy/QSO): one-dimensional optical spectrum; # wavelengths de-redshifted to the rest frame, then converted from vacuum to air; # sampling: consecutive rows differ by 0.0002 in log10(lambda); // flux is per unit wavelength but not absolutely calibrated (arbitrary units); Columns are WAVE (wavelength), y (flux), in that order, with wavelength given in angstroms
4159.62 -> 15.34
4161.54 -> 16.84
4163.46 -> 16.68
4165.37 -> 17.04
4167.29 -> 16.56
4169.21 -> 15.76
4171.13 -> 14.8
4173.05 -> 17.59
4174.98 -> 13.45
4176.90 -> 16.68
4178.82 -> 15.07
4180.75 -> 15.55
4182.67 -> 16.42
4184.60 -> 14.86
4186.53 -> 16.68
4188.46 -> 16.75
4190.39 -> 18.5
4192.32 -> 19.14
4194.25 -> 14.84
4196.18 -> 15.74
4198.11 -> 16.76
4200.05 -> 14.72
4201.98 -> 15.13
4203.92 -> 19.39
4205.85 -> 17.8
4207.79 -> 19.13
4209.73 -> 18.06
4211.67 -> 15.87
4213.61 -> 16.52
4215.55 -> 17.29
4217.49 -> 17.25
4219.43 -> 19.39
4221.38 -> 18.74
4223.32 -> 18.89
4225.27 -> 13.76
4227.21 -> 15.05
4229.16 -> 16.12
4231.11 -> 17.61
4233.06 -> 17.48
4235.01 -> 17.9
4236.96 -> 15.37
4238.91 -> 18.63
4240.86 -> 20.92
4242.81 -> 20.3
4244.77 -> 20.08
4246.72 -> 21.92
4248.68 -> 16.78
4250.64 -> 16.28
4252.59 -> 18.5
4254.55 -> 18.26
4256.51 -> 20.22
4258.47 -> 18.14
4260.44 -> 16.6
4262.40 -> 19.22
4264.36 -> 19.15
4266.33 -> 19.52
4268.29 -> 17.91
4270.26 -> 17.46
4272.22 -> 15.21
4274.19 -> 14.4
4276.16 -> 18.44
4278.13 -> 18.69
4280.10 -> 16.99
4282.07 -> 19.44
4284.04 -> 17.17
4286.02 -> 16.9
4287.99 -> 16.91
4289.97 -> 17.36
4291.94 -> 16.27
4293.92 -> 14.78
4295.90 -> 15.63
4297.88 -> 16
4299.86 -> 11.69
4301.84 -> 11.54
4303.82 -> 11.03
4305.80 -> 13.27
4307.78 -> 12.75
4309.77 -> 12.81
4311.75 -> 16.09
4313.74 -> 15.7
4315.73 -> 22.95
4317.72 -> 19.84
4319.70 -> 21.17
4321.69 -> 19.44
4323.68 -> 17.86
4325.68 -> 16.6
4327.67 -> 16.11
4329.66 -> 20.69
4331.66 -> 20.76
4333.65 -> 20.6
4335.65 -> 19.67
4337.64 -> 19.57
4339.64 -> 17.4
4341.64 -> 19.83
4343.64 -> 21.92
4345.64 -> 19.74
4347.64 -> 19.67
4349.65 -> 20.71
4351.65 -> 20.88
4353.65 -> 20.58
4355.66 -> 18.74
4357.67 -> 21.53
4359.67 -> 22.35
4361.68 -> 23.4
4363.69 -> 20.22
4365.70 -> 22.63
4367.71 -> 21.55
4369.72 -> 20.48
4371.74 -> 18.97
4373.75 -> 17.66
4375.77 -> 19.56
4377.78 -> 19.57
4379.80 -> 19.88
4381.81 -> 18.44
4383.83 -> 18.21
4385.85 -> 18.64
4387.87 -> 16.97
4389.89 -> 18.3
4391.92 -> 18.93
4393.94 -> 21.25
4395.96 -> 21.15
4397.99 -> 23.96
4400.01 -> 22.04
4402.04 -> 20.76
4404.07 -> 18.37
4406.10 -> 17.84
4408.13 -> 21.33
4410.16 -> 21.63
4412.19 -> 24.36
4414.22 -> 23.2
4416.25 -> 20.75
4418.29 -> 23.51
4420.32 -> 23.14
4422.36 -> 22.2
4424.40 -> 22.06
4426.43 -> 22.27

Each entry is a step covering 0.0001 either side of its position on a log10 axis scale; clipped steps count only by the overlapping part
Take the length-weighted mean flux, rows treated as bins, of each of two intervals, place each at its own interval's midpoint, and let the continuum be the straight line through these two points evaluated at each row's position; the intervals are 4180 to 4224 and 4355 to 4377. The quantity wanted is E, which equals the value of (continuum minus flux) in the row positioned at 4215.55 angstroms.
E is 0.1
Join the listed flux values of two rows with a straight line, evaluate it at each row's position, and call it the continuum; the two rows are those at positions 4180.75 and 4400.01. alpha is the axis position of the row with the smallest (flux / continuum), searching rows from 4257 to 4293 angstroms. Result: 4274.19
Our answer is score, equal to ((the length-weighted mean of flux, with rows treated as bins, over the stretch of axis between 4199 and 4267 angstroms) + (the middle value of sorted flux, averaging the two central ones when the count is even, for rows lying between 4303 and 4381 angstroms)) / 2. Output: 18.8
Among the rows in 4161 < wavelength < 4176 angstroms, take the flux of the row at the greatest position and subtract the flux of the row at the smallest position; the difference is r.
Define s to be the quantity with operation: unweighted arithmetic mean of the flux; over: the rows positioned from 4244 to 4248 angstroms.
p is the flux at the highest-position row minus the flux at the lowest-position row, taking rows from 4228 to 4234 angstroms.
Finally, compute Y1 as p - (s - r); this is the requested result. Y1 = -23.0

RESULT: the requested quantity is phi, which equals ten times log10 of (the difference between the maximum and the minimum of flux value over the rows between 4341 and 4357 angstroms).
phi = 5.0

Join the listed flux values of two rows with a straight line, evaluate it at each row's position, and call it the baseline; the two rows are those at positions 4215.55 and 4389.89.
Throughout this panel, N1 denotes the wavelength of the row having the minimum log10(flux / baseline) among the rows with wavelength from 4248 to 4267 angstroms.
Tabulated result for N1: 4250.64 angstroms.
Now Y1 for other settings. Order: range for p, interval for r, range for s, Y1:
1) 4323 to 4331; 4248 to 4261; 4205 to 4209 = -15.8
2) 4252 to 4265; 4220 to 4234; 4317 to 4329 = -19.1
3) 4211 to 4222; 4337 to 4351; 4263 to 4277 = -13.4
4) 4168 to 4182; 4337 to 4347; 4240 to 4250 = -20.0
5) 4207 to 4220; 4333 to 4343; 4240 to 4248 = -21.3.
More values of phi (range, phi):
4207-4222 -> 5.5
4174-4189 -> 5.2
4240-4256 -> 7.5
